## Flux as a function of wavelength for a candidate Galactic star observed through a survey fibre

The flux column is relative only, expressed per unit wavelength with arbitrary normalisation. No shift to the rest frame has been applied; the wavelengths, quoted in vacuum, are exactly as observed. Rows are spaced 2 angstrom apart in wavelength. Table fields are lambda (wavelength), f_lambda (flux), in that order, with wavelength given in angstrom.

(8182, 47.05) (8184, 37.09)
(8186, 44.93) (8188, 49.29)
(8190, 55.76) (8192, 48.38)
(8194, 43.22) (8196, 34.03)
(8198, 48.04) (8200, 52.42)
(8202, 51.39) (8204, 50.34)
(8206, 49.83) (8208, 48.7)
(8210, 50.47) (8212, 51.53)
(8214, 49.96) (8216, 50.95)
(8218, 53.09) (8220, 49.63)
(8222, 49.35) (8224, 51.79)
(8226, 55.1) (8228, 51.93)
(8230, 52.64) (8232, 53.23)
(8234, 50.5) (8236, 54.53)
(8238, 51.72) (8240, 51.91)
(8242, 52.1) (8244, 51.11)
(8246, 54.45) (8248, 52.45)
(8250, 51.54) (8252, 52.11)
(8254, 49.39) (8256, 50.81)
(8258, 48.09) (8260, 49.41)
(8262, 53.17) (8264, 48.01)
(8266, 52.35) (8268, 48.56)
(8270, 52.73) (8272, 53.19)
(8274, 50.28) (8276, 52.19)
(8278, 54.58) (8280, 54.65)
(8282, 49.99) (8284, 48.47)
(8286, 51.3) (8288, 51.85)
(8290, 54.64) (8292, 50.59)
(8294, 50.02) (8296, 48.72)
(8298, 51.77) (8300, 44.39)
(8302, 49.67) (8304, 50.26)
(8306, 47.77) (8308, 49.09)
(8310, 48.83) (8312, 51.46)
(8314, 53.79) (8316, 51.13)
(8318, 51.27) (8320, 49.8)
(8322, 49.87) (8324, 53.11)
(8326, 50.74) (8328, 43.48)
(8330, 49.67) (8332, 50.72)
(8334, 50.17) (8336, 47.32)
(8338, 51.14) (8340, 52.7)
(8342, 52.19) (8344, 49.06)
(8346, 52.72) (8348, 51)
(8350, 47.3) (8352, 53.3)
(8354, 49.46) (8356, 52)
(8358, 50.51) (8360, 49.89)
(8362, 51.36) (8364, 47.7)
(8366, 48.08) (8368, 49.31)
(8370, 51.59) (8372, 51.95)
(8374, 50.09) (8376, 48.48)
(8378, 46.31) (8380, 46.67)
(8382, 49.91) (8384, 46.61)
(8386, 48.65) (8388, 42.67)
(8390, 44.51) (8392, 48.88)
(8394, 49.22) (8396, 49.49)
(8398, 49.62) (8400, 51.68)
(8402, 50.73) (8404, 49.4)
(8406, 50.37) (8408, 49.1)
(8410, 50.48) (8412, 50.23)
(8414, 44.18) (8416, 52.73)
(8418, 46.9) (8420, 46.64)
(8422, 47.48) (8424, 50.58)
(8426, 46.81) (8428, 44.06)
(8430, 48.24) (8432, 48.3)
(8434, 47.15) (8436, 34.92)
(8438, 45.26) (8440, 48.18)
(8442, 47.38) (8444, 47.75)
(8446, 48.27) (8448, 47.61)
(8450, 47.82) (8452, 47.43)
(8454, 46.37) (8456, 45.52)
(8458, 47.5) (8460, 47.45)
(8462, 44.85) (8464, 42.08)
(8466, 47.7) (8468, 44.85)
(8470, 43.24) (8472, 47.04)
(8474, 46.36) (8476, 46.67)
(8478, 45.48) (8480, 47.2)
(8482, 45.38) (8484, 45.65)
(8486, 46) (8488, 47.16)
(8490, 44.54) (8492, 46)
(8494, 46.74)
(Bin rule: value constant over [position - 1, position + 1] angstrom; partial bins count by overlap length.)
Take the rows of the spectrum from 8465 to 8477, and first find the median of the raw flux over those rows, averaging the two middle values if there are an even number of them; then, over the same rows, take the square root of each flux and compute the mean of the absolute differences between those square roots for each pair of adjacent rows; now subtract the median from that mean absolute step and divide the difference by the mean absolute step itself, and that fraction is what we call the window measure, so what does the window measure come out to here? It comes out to -338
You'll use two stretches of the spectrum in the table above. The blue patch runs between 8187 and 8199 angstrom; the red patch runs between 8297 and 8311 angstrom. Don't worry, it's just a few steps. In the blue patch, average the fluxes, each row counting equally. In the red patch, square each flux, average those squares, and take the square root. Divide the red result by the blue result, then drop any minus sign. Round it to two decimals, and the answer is 1.05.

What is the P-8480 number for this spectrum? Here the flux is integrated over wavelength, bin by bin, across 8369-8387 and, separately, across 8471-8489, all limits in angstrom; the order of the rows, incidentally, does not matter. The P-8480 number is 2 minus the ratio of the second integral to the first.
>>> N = 1.05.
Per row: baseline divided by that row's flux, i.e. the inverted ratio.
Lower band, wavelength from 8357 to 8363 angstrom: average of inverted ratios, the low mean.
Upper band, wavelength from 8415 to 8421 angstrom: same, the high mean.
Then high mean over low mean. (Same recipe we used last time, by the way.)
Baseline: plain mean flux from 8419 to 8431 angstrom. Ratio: 1.04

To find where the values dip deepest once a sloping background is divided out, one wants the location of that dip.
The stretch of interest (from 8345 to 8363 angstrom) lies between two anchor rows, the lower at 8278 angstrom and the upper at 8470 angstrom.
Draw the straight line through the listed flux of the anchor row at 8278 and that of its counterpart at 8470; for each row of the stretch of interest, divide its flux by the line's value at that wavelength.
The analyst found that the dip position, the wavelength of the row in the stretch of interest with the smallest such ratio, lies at 8350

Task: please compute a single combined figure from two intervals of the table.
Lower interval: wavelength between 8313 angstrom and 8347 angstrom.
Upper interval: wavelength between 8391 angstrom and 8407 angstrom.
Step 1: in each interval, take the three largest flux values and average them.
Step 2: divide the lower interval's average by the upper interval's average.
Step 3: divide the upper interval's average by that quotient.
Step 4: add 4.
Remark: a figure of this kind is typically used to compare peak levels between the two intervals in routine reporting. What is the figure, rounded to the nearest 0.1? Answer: 52.7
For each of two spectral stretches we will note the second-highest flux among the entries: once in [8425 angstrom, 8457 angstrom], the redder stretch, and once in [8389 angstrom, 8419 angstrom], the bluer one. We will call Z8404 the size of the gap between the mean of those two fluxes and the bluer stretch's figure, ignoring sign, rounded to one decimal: 1.7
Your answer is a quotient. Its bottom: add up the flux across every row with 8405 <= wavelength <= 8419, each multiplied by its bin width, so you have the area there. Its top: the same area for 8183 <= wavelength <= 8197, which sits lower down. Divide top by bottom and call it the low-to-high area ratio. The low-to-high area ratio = 0.91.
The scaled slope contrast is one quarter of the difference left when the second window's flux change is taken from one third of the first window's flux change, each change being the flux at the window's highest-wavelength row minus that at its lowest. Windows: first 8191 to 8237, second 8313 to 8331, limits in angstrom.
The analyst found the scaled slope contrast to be 1.5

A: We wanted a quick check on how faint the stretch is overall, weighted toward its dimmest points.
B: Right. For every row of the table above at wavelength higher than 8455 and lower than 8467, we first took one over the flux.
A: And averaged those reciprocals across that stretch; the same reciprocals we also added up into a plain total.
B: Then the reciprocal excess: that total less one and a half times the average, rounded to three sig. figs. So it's 0.0983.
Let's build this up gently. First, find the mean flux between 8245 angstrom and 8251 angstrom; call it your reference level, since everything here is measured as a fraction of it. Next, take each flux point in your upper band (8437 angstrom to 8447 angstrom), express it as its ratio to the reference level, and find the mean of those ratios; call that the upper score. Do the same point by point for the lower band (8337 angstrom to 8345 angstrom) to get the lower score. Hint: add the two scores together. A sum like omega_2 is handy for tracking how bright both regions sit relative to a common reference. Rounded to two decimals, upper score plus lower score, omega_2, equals 1.87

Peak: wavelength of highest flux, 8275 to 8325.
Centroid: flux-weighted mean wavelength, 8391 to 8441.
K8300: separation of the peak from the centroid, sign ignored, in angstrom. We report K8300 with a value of 135.5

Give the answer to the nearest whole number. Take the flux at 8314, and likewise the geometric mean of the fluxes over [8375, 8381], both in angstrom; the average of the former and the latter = 50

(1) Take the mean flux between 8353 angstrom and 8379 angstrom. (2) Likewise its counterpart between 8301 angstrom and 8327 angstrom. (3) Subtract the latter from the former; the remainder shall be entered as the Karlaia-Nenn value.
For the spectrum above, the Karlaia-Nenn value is -0.8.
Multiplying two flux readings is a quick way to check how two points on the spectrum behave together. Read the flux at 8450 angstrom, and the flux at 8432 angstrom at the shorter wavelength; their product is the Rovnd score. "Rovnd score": 2310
